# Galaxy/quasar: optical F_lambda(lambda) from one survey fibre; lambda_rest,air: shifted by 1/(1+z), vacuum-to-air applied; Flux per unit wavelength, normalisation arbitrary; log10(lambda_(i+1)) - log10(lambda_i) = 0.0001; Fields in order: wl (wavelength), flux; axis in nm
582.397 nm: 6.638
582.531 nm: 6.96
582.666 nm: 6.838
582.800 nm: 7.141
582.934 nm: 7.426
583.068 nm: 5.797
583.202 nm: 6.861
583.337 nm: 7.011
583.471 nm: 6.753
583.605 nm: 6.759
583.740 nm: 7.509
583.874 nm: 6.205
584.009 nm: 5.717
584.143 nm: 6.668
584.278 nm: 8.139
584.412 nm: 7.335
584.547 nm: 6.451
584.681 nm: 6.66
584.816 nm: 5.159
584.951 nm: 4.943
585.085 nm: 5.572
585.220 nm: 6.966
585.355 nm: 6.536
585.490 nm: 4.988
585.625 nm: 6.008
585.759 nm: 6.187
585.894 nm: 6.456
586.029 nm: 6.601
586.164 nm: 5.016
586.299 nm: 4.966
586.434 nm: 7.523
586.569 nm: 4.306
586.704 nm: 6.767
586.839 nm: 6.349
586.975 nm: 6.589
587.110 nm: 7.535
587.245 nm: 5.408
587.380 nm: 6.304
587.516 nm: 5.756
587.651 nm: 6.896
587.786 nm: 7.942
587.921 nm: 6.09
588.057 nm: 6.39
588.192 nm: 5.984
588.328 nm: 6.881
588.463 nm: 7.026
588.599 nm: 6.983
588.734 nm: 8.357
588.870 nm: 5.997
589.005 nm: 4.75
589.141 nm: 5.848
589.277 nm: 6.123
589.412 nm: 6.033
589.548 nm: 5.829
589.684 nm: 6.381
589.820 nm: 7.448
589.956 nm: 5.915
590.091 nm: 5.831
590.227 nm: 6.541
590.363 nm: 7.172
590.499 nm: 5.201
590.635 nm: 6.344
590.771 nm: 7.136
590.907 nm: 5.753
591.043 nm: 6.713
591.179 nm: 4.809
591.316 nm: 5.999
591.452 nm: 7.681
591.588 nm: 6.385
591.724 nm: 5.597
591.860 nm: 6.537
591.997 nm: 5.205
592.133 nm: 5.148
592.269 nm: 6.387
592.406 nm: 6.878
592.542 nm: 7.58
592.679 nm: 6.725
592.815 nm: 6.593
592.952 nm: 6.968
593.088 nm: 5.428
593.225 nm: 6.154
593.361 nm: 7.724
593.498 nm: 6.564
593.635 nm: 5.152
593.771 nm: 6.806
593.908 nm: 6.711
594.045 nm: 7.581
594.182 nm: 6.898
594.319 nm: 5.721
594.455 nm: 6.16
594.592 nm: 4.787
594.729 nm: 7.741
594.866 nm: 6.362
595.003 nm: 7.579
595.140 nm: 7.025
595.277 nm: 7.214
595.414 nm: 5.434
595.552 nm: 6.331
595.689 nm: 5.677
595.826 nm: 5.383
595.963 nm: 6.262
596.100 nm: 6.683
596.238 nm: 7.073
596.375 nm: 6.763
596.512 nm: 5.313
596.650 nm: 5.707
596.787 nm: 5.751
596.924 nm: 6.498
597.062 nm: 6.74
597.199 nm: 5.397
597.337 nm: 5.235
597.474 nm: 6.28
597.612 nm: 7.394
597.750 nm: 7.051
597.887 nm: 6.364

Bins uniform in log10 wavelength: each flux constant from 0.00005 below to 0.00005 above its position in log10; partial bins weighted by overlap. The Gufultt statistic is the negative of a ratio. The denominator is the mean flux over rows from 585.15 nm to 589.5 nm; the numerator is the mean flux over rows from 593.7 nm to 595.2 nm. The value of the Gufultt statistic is -1.06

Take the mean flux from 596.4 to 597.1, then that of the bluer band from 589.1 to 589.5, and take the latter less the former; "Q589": 0.0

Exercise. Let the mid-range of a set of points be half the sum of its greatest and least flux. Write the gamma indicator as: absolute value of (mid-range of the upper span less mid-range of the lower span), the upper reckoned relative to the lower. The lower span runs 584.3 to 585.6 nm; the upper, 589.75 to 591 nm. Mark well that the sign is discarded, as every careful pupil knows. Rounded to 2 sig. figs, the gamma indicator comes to 0.19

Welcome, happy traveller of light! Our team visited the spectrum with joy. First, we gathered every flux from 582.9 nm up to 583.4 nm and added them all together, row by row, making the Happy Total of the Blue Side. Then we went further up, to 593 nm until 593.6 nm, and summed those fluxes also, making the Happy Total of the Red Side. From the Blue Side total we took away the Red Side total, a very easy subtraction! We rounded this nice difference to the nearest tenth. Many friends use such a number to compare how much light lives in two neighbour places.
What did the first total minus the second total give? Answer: 1.2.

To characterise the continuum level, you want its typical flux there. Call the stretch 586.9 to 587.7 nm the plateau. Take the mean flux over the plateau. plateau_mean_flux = 6.4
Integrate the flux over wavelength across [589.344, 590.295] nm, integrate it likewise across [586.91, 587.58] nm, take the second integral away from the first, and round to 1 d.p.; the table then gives 1.7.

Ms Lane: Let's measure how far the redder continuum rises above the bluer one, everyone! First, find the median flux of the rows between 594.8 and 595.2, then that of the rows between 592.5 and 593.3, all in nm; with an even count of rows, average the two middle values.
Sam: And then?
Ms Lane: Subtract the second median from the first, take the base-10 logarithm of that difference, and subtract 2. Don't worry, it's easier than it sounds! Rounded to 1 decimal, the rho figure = -2.4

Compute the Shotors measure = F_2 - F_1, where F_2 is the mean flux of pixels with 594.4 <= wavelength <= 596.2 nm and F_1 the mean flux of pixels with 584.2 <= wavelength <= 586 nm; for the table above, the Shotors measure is 0.10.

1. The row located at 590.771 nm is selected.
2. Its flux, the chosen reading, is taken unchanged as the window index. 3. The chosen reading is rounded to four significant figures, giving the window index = 7.136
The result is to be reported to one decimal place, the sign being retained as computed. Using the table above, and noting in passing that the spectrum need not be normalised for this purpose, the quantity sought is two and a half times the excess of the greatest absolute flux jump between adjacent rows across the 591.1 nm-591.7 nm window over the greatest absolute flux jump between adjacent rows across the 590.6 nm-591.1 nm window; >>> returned 0.7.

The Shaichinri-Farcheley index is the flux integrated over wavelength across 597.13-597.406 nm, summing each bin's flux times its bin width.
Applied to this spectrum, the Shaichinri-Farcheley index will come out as 1.5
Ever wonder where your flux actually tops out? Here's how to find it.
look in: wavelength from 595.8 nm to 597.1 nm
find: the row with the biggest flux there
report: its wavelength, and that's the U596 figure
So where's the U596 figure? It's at 596.238 nm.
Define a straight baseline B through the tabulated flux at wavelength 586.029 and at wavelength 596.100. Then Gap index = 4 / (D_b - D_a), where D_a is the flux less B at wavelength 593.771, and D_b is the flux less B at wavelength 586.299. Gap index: -2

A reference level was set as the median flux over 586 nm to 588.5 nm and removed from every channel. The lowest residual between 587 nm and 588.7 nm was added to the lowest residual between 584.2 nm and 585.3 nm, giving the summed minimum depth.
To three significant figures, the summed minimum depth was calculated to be -2.43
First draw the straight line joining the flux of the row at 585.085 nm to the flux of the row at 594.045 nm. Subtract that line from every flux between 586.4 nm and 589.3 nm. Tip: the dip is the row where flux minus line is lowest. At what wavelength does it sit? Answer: 589.005 nm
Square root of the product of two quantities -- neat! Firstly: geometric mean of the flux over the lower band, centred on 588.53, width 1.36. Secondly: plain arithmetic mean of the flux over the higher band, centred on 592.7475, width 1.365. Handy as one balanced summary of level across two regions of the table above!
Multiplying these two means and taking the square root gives 6.46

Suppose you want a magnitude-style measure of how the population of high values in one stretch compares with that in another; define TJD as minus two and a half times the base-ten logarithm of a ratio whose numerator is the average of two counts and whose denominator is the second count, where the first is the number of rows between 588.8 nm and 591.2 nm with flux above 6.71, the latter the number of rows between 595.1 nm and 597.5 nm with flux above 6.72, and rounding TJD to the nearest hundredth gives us 0.11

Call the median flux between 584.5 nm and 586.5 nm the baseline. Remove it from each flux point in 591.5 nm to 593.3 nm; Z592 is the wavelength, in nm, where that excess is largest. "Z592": 592.542 nm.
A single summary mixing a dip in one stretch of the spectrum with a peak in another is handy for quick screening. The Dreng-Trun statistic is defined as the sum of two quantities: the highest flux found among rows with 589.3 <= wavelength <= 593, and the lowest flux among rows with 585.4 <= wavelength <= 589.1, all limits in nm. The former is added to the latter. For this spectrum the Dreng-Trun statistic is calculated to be 11.99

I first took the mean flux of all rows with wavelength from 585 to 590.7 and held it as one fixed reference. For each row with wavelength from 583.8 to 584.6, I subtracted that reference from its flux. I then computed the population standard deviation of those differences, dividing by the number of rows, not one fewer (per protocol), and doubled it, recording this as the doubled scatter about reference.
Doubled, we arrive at 1.6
